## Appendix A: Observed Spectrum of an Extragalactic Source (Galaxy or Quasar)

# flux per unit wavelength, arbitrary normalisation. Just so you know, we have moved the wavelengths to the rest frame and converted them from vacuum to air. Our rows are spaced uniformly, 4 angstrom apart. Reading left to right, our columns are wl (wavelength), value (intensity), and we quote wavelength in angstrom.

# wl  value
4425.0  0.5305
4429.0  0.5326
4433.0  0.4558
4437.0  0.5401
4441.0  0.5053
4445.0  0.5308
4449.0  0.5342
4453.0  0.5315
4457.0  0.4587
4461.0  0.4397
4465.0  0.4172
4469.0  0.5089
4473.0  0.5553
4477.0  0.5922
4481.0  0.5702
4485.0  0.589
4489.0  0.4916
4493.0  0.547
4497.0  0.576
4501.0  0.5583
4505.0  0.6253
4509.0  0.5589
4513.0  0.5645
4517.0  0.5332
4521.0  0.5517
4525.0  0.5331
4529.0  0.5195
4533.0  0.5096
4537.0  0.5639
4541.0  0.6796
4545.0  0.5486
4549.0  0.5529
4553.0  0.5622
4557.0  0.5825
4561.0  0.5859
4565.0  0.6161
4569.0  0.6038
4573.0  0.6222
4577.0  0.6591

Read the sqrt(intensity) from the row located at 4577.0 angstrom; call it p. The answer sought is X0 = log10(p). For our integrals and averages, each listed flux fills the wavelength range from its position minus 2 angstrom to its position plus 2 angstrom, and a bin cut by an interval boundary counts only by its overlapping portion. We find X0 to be -0.091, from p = 0.81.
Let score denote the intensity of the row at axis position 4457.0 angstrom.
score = 0.4587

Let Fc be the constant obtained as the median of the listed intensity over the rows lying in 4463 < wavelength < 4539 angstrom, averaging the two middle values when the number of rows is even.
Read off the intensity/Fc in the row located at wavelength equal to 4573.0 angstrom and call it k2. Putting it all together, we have 1.12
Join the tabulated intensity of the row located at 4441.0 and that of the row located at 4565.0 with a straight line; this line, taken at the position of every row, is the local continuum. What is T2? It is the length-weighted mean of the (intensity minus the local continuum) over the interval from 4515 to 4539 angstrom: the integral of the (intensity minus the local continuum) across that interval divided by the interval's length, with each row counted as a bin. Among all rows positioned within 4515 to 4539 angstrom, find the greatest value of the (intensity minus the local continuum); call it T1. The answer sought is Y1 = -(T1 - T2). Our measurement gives -0.022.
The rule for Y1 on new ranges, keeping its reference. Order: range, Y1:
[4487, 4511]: -0.060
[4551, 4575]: -0.019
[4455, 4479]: -0.088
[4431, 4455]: -0.029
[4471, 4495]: -0.040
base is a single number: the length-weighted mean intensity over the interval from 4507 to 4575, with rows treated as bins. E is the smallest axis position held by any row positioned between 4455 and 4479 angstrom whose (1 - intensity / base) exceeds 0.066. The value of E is 4457.0 angstrom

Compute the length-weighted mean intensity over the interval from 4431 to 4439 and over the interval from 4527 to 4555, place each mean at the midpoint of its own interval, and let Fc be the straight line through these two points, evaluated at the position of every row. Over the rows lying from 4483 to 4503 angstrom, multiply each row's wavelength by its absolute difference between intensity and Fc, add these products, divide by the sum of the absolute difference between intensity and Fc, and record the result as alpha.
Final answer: 4491.2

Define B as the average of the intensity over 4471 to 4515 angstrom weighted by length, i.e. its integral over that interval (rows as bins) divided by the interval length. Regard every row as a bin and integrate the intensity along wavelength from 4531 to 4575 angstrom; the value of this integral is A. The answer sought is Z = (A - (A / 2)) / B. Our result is 23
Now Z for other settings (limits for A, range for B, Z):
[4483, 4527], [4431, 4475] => 25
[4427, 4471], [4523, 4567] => 19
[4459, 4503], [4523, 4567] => 21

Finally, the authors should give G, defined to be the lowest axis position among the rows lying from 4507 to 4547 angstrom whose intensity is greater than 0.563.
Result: 4513.0 angstrom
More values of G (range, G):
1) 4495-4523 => 4497.0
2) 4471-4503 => 4477.0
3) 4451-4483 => 4477.0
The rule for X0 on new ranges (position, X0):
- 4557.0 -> -0.117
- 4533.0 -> -0.146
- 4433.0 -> -0.171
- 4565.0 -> -0.105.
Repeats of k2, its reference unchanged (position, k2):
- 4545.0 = 0.99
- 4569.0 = 1.09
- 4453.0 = 0.96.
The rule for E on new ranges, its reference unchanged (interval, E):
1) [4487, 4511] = 4489.0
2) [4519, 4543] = 4529.0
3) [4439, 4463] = 4441.0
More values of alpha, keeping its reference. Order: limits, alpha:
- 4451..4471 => 4461.3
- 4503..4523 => 4508.1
